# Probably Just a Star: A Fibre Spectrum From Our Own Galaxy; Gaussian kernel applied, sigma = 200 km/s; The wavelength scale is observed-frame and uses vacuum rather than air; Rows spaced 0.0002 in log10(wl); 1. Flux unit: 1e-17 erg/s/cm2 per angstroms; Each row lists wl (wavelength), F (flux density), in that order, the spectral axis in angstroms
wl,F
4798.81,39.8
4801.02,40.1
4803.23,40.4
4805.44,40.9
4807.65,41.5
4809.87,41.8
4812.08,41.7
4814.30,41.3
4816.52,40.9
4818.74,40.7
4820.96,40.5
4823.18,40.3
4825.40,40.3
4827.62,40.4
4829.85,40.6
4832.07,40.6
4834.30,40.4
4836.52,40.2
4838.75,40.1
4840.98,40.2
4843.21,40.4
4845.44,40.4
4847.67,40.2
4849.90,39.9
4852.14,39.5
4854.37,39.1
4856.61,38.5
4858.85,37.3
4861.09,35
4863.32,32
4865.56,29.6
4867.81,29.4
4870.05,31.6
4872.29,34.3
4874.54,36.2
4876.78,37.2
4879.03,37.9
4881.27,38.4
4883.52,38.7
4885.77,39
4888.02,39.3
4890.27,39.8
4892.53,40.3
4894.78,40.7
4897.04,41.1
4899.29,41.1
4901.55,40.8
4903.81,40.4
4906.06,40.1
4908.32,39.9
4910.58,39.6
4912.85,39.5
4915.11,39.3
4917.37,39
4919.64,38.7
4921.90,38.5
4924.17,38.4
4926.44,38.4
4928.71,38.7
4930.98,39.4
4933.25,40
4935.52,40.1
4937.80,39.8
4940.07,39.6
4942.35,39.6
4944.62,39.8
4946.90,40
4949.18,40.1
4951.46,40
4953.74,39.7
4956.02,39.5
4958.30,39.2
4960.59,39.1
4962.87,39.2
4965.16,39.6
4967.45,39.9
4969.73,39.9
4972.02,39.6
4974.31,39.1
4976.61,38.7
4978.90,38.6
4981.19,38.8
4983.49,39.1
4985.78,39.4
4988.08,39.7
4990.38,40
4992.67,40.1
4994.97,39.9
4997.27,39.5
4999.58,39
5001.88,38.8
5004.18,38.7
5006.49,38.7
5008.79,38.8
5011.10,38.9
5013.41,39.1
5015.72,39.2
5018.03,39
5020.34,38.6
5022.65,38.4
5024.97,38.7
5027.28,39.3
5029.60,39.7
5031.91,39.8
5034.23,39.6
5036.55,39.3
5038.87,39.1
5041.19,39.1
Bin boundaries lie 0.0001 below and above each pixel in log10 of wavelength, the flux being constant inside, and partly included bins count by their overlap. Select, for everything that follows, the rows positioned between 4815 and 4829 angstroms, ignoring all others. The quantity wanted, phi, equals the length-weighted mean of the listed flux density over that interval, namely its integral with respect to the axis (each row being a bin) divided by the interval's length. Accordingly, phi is 40.5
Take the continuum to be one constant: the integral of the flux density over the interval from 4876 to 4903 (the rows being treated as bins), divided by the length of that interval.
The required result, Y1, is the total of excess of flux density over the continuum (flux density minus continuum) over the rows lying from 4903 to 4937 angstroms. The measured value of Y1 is -3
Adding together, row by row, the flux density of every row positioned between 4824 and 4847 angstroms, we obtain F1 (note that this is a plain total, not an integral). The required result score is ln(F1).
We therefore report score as 6.0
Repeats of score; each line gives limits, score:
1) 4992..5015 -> 6.0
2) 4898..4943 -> 6.7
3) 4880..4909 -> 6.3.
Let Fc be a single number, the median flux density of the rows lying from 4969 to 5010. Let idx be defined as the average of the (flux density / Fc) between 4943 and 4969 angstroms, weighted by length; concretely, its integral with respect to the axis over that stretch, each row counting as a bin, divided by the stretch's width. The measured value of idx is 1.01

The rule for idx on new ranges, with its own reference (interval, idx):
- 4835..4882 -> 0.95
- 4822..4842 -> 1.03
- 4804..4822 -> 1.05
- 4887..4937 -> 1.01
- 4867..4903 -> 0.97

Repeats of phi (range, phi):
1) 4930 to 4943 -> 39.8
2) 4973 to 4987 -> 38.9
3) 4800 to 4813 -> 41.1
